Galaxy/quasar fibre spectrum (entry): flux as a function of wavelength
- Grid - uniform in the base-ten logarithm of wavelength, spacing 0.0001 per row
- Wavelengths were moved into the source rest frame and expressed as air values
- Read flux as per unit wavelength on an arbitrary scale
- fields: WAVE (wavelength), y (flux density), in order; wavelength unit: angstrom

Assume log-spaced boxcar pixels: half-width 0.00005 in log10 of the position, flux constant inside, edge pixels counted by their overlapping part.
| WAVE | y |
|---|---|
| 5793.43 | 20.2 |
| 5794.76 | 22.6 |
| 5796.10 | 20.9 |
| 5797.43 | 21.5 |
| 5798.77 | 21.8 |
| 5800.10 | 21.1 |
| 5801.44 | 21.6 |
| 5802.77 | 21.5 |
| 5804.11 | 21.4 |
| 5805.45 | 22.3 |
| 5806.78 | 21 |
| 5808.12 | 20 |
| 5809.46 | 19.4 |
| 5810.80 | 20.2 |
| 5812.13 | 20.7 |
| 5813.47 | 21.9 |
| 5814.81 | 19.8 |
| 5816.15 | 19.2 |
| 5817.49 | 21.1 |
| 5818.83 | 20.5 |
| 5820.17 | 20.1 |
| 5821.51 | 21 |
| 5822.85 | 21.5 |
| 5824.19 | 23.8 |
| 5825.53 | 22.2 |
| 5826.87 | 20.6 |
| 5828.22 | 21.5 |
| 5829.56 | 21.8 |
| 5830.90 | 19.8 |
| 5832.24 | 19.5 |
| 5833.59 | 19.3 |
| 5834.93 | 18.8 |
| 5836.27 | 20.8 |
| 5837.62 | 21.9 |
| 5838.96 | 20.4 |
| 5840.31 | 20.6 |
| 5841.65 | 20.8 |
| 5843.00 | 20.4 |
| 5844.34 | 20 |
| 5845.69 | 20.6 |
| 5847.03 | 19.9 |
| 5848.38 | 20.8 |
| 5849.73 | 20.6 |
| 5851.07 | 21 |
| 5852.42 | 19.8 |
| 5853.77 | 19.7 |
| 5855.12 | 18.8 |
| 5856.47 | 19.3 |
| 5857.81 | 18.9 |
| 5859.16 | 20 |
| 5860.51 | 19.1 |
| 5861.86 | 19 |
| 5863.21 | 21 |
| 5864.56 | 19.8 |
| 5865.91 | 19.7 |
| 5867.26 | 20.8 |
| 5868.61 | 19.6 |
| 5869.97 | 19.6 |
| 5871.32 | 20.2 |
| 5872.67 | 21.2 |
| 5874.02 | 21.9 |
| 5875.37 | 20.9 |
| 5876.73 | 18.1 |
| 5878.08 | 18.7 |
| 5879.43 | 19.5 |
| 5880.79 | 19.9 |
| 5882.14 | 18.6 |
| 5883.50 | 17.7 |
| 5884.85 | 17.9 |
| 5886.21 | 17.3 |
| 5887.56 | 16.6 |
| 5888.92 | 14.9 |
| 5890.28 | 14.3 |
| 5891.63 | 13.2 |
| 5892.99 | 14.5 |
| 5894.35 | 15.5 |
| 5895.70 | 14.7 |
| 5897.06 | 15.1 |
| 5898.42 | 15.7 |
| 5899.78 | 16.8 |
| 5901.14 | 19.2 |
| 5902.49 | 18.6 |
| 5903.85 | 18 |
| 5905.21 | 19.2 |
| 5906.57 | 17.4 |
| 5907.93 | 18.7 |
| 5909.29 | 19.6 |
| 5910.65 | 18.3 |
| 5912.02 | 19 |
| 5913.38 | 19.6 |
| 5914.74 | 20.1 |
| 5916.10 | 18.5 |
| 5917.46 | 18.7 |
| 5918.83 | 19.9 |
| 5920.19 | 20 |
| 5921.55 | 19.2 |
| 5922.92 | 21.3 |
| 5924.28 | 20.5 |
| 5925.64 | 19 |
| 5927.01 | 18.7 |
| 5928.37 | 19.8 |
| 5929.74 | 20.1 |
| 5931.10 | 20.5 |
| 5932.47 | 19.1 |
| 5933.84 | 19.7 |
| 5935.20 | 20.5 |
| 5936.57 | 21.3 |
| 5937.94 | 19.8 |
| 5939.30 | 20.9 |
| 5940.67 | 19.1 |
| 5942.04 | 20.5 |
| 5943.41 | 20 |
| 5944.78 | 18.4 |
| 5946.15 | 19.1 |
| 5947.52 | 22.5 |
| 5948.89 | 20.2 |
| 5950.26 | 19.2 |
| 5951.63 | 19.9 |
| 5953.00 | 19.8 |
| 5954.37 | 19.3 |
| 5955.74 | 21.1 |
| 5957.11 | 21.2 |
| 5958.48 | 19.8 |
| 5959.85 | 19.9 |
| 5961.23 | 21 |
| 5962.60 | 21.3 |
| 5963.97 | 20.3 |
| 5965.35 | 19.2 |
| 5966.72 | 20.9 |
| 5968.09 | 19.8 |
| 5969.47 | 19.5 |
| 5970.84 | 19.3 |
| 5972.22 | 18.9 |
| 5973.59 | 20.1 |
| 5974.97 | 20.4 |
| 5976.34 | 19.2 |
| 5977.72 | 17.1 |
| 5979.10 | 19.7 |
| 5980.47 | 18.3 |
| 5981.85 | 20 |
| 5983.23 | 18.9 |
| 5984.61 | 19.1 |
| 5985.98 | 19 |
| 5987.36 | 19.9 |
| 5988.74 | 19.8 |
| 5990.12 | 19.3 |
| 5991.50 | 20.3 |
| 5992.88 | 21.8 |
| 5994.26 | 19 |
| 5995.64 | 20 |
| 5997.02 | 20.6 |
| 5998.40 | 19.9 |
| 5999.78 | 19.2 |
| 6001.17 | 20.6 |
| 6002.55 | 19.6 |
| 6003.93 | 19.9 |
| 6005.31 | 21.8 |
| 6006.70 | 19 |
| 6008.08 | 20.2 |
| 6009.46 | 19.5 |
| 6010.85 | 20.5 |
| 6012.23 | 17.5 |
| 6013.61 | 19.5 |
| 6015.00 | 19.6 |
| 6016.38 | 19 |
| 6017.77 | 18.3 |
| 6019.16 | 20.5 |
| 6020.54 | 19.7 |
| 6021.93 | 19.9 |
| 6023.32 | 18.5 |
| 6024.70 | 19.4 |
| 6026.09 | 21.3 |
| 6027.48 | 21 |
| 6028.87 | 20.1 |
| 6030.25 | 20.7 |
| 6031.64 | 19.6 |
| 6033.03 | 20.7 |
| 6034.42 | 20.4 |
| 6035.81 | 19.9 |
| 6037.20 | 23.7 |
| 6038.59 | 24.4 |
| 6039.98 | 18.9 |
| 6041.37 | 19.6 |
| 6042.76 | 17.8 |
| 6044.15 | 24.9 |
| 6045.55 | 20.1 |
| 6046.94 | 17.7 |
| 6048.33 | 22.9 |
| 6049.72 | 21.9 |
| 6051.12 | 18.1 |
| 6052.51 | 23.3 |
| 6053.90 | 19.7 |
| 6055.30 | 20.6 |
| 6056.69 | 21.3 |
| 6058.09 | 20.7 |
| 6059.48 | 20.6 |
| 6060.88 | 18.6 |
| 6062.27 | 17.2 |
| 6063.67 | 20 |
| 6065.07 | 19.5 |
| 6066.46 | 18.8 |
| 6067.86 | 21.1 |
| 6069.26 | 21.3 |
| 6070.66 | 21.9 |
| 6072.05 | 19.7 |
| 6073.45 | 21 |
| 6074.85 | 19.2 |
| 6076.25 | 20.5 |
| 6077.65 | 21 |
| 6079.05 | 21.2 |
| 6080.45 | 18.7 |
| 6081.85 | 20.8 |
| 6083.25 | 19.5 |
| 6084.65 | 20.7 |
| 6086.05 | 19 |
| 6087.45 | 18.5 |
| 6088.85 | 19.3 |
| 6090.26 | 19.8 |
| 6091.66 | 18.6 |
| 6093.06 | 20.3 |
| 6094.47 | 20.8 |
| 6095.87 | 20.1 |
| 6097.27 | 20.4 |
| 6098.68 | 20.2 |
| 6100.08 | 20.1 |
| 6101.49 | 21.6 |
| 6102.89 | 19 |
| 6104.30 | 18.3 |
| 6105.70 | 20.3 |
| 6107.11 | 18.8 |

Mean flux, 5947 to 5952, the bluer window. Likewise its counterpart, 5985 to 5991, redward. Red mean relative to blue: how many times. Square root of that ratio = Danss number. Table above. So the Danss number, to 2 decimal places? 0.98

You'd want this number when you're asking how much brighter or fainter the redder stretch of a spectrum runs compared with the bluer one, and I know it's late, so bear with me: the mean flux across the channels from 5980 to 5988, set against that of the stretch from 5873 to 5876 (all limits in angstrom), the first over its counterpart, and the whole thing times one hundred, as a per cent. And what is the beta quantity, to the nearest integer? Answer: 90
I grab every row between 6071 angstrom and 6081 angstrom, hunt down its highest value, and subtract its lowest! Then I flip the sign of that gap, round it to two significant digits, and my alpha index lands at -2.5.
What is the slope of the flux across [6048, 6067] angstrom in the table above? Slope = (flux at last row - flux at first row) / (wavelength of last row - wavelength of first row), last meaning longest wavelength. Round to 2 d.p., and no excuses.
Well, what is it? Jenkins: -0.23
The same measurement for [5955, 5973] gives -0.13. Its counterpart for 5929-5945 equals -0.11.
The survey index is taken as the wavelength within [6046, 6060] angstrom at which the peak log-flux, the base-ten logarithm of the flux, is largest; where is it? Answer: 6052.51 angstrom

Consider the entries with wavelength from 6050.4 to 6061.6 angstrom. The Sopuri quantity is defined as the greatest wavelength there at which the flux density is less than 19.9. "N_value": 6060.88 angstrom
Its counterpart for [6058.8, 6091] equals 6090.26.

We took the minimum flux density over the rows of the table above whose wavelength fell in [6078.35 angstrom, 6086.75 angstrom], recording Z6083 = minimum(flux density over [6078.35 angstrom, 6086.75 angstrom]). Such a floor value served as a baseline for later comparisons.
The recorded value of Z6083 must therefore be 18.7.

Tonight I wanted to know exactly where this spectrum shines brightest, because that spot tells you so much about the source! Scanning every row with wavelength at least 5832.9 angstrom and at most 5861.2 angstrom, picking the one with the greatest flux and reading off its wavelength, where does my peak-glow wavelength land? 5837.62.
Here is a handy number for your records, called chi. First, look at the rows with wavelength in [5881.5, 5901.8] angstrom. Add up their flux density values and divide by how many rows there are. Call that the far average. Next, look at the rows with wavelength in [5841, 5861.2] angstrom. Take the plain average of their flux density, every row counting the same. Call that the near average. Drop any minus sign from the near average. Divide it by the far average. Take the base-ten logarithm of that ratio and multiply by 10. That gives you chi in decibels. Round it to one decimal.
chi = 0.9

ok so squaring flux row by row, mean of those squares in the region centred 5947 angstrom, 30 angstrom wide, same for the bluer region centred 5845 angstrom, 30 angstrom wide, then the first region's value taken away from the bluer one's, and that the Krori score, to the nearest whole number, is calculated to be -1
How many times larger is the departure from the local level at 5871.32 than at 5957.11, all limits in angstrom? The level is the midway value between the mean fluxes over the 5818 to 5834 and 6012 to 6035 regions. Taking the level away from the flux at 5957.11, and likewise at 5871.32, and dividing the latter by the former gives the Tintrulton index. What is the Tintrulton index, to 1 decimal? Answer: -0.2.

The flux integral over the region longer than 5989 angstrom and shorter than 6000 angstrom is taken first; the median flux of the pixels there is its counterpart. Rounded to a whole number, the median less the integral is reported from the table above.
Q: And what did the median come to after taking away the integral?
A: -201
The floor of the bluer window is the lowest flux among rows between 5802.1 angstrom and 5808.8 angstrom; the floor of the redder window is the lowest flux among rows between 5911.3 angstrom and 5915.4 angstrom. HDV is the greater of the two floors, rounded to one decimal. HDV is 20.0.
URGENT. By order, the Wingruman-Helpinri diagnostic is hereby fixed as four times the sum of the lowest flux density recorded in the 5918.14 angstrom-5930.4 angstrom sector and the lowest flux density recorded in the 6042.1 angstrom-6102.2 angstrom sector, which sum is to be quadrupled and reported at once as 144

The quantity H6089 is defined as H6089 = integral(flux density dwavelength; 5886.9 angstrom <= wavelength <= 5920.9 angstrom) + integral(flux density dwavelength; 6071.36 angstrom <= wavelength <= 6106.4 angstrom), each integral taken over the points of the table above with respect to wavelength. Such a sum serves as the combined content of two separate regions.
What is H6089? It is 1292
